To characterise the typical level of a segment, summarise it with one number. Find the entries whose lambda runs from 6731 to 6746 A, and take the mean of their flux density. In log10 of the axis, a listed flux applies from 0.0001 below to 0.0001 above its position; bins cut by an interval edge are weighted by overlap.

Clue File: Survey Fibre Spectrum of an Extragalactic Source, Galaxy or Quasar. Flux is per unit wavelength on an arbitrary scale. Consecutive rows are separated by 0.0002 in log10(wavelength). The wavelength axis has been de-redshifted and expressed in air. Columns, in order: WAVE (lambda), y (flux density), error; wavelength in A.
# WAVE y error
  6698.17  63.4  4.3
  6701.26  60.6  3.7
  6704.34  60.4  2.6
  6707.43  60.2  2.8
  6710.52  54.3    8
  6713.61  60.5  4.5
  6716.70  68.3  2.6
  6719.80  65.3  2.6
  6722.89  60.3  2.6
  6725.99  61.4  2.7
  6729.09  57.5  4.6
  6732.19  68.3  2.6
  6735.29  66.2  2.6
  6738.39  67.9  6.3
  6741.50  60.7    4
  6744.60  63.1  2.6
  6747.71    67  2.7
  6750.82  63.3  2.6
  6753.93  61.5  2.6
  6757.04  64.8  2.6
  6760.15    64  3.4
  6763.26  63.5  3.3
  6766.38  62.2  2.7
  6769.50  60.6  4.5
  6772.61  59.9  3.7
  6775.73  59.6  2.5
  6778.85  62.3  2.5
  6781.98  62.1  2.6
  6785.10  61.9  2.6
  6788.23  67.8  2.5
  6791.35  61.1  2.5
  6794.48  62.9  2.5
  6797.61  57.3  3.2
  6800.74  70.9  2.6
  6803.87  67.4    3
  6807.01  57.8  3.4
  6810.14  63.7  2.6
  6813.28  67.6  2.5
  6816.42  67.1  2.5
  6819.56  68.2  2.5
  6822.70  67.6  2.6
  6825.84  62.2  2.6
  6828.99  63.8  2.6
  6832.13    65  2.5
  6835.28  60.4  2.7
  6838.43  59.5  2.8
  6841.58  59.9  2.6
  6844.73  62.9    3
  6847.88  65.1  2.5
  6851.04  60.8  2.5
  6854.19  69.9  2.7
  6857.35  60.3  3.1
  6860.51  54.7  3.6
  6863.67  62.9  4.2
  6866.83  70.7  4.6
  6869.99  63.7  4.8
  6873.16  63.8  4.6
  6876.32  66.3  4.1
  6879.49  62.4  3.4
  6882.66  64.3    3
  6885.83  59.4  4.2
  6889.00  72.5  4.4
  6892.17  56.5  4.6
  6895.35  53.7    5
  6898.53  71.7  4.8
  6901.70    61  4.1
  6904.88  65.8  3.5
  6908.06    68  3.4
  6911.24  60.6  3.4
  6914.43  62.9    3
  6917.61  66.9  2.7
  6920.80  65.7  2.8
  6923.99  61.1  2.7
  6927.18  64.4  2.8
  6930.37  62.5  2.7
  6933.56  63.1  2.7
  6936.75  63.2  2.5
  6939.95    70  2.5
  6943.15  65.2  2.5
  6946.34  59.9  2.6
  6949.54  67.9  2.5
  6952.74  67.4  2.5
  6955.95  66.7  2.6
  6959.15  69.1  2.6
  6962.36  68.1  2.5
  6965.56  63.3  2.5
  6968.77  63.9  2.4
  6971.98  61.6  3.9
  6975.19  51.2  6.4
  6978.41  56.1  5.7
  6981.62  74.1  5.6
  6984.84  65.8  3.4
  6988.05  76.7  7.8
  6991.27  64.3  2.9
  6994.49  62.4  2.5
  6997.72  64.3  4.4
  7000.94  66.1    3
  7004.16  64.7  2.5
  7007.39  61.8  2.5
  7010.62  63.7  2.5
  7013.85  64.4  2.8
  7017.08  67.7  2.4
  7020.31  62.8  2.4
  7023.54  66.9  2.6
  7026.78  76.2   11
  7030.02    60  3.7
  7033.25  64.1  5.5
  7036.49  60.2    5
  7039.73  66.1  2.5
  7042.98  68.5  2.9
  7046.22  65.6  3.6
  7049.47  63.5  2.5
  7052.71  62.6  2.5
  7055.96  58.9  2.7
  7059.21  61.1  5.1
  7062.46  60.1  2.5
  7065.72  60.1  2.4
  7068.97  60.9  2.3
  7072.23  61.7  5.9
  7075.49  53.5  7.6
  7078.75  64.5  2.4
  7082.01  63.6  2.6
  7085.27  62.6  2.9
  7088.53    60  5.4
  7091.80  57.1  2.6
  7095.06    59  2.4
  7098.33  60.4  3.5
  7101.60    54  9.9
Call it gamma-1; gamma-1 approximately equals 65.2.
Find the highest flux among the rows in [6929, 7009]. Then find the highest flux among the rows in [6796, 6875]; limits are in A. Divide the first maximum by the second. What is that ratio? 1.08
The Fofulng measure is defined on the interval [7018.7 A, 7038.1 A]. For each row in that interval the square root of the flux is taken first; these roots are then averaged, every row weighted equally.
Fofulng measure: 8.06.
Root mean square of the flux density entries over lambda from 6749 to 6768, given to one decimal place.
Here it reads 63.2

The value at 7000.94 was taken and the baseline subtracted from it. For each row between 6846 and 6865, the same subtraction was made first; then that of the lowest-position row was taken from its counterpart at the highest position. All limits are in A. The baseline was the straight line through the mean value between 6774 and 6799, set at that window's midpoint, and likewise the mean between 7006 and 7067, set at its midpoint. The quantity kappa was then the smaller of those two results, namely -2.3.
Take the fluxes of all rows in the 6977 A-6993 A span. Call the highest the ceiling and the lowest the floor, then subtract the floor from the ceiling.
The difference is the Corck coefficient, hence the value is 21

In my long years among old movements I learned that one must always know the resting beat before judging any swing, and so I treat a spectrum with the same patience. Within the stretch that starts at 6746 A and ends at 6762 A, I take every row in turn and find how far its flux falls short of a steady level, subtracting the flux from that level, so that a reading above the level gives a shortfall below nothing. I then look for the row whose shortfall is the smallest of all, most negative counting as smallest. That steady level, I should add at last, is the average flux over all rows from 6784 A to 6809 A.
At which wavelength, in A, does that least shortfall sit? 6747.71 A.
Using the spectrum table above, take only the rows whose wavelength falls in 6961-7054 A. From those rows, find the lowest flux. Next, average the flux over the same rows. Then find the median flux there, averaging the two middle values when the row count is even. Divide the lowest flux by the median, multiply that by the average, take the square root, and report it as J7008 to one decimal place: 7.2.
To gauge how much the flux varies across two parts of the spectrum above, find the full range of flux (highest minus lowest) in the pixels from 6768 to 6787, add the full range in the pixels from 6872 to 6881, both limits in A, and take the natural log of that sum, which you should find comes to 1.89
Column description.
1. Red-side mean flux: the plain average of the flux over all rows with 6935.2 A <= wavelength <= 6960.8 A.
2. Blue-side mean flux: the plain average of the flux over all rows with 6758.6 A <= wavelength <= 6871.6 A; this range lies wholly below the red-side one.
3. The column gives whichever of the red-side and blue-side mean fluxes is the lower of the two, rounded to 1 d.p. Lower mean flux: 63.3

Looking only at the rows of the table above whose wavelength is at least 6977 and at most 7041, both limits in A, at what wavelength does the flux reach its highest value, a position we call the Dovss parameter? 6988.05 A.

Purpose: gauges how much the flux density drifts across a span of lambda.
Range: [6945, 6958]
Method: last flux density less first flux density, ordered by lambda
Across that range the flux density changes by 7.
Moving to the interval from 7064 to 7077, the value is -7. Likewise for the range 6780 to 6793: -1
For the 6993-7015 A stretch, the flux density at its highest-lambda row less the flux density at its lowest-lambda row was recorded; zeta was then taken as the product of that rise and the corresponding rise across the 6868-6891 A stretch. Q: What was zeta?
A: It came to 18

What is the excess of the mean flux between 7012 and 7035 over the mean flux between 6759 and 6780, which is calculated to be 4.3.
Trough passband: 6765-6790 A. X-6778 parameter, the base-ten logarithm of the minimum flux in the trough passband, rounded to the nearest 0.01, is 1.78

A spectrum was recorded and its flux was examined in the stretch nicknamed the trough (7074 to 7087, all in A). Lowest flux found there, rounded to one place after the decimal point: 53.5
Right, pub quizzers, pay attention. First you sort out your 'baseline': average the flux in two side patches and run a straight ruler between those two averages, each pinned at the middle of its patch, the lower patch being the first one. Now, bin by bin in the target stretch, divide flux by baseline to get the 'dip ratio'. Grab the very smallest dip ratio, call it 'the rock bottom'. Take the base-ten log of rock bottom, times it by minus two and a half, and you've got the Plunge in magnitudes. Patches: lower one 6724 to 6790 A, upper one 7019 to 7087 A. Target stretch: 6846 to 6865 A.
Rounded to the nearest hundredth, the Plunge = 0.15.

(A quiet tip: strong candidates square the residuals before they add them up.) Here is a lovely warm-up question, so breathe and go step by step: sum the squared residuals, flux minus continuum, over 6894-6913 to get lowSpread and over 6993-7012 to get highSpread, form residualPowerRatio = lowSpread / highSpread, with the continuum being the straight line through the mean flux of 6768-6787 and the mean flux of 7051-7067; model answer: 3.4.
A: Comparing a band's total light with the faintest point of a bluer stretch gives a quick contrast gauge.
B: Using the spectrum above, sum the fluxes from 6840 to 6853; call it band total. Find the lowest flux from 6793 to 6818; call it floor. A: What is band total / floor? 4.3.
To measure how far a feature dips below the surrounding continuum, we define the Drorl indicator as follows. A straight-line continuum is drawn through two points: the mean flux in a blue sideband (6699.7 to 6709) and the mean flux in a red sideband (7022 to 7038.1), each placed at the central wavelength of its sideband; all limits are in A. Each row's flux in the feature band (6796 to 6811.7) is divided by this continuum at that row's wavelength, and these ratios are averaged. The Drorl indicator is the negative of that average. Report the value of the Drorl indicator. -1.02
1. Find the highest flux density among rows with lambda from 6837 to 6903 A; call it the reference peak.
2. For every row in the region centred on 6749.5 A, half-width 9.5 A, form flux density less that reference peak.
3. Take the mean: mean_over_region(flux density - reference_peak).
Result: -9.1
